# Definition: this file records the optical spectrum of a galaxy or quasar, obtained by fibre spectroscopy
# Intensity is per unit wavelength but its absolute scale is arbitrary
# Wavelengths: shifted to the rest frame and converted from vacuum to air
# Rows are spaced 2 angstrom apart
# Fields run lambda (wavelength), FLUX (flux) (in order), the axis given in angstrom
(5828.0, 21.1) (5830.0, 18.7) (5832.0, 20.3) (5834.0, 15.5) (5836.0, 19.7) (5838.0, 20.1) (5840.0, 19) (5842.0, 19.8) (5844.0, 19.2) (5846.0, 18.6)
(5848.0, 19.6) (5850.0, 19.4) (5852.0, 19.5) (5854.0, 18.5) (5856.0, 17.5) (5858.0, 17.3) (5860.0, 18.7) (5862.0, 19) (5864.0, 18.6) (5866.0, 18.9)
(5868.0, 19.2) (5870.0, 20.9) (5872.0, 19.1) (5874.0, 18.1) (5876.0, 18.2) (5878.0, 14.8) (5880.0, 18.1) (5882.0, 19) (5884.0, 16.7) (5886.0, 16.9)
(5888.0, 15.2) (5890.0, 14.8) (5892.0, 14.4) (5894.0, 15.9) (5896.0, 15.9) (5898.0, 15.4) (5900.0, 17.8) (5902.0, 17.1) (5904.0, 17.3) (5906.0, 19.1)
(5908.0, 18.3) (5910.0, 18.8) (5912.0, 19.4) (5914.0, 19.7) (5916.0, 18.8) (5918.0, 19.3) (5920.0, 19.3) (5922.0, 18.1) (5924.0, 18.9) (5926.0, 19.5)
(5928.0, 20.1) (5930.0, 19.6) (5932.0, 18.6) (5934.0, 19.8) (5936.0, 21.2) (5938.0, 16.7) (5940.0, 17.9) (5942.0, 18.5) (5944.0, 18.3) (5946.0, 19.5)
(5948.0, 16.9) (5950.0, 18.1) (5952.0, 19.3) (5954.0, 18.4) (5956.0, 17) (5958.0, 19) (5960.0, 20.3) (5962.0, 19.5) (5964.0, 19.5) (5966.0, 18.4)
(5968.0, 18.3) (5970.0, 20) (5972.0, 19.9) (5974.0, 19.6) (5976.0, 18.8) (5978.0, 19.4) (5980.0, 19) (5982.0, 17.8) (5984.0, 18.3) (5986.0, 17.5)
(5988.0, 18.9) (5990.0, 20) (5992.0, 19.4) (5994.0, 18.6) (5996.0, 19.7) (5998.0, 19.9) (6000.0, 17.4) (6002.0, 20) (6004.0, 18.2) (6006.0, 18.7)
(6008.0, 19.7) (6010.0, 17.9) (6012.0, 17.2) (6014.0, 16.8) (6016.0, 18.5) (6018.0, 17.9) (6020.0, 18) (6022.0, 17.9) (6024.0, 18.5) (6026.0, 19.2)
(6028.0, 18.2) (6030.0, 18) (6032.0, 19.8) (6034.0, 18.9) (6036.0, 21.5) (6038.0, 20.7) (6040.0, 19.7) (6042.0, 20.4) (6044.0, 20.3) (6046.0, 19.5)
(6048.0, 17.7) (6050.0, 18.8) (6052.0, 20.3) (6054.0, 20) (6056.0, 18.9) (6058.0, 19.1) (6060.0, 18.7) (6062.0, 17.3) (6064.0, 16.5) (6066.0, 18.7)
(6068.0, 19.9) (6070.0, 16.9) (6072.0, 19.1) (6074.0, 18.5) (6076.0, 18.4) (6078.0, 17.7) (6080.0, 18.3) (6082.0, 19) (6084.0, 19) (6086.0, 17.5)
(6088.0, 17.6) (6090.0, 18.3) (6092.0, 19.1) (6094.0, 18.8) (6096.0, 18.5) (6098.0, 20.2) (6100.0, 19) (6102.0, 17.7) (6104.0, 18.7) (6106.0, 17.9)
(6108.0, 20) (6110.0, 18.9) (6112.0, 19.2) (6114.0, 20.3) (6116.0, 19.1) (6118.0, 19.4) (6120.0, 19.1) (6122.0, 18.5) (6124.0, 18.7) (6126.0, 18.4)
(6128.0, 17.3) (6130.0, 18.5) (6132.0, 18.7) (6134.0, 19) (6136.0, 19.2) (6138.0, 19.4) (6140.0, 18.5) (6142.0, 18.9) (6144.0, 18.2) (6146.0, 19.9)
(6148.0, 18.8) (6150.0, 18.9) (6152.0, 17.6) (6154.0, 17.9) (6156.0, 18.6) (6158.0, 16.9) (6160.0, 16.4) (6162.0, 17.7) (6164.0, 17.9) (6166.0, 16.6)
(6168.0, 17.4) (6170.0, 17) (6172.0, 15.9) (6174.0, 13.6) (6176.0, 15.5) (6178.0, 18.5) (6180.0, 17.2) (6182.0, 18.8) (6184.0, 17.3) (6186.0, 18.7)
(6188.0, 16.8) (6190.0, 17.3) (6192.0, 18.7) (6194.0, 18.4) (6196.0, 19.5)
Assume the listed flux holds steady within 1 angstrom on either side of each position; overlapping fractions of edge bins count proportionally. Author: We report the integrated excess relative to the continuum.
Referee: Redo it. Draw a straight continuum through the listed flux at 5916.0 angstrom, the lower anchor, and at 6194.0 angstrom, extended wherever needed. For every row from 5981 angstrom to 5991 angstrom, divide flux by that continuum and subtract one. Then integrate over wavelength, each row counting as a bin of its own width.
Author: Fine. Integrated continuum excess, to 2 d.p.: -0.11 angstrom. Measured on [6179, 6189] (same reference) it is -0.36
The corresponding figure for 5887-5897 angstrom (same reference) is -1.91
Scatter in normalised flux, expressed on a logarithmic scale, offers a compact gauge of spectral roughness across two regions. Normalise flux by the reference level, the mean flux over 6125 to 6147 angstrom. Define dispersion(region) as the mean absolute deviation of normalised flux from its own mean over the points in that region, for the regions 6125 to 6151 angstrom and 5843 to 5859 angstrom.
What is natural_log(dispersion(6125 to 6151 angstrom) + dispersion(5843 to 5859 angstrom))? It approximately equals -2.8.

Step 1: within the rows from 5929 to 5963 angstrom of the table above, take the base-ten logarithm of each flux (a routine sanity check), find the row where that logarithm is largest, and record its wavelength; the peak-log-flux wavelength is 5936.0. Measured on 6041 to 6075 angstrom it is 6042.0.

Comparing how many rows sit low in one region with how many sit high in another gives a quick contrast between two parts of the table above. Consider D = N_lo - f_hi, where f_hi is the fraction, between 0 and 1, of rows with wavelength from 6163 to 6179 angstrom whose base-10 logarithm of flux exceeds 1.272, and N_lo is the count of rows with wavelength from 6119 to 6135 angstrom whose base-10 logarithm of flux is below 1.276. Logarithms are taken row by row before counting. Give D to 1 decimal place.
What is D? 6.0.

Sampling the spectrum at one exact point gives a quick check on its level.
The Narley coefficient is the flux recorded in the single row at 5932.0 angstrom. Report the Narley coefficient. 18.6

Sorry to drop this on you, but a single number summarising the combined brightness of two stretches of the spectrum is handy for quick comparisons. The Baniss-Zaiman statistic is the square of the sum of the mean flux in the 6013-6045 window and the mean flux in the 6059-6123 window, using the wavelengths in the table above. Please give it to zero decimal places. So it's 1417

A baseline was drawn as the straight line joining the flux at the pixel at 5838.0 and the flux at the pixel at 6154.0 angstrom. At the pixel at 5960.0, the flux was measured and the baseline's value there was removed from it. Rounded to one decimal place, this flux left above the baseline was 1.0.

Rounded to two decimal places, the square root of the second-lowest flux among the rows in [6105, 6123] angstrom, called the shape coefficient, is 4.30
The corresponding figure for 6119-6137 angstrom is 4.29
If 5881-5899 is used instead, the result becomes 3.85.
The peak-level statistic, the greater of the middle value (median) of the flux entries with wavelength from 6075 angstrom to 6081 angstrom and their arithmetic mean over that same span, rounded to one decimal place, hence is 18.3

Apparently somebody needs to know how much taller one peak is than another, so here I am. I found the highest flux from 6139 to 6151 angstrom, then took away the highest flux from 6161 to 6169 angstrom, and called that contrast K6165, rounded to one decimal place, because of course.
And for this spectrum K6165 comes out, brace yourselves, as 2.0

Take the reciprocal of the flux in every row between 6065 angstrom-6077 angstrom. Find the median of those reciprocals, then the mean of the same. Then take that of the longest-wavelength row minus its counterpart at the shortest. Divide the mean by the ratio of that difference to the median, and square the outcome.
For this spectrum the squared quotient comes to 11.1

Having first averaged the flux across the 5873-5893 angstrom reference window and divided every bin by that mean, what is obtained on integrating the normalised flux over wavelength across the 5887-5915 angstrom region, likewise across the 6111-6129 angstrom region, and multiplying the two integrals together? 589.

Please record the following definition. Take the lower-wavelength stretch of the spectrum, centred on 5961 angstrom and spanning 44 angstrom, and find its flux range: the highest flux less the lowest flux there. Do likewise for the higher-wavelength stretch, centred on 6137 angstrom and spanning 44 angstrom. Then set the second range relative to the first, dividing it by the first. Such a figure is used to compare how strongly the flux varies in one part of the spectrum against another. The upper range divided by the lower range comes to 0.88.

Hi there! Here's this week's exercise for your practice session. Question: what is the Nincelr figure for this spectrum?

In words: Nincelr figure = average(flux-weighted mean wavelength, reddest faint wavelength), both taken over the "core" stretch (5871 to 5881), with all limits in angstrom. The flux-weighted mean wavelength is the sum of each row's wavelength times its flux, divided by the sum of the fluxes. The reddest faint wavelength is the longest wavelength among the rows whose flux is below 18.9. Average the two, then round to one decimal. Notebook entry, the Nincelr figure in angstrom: 5877.9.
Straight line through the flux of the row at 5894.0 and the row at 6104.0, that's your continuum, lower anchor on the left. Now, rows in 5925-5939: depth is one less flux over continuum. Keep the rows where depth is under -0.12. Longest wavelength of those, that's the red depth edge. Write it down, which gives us 5936.0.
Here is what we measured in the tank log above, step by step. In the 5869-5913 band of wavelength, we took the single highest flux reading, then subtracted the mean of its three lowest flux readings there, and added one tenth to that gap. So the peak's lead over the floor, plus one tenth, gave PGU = 6.33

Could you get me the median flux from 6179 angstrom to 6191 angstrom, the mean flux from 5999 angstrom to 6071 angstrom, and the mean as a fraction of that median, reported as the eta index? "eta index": 1.08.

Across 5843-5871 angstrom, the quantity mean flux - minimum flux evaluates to 1.62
